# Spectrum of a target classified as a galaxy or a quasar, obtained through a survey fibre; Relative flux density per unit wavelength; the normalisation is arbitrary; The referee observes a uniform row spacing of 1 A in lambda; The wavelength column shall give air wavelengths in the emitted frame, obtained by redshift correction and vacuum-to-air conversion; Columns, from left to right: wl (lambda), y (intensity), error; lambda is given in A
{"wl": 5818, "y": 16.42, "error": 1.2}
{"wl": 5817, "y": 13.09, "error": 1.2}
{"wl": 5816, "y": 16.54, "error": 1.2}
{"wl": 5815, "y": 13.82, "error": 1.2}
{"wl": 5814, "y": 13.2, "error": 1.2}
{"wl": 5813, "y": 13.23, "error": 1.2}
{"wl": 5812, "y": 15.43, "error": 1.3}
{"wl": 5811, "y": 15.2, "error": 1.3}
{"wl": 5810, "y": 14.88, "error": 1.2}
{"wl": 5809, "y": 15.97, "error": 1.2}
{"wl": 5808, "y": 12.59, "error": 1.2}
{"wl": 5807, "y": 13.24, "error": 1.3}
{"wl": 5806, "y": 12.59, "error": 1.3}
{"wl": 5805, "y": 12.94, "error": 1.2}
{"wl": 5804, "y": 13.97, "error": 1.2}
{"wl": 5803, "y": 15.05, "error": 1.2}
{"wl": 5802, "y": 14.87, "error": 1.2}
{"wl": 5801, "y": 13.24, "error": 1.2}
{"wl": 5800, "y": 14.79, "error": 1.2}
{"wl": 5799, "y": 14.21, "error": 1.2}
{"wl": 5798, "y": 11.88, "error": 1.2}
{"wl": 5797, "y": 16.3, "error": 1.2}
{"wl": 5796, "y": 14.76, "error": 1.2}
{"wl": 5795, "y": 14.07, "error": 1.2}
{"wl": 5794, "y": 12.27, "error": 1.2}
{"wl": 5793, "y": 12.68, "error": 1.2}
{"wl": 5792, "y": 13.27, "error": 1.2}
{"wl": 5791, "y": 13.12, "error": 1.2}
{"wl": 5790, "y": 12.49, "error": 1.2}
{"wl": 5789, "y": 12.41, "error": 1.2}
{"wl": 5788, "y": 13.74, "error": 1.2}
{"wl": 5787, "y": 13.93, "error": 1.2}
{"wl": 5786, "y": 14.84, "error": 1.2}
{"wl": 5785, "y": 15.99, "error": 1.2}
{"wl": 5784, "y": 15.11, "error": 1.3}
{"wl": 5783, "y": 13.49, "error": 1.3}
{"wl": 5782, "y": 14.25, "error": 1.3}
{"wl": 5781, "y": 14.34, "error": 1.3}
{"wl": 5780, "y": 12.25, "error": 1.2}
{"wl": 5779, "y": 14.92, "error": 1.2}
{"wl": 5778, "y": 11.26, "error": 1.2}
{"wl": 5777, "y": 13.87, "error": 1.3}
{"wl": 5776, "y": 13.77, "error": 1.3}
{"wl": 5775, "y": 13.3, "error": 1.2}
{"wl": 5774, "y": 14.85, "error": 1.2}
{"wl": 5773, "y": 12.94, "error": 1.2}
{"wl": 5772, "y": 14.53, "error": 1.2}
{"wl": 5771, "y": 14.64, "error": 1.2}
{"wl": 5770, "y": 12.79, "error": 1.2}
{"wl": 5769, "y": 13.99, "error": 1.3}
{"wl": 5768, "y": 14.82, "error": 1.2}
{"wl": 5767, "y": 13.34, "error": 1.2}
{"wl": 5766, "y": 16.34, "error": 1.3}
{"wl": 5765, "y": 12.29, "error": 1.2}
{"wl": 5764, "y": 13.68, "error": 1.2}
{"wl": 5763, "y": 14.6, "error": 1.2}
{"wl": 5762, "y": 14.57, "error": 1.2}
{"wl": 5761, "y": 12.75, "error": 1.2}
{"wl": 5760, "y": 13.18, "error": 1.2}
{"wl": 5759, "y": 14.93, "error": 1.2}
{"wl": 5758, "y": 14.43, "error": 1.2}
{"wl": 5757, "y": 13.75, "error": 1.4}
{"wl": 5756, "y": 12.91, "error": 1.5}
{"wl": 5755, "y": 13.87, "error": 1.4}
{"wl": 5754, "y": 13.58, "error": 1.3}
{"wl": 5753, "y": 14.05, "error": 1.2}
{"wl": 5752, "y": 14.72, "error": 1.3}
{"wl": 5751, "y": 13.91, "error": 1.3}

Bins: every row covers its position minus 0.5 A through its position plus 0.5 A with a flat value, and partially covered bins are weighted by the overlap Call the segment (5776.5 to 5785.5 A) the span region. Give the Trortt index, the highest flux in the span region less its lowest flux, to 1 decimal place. 4.7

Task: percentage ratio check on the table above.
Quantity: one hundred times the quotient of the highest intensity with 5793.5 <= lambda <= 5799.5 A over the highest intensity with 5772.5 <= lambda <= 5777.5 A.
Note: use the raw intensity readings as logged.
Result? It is 110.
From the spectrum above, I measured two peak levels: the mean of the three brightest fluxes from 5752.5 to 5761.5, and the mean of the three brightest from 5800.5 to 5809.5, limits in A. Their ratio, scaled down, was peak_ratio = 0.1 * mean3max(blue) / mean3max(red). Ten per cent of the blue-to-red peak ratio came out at 0.095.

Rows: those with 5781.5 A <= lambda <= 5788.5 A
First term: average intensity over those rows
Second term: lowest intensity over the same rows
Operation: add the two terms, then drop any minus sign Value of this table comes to 28.0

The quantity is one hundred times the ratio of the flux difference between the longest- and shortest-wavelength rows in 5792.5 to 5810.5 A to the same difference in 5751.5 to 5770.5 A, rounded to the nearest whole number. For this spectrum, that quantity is -114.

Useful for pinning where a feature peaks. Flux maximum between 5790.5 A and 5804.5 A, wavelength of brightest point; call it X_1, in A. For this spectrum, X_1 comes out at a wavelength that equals 5797 A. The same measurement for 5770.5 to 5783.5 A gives 5779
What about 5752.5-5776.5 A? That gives 5766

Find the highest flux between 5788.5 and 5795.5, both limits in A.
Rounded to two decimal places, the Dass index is 14.07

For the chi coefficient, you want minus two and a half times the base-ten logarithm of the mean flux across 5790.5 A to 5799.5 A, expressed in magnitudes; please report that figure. -2.84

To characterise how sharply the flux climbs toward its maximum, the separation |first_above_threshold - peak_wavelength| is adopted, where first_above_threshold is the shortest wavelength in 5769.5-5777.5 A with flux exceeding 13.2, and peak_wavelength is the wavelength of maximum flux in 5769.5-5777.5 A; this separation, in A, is 3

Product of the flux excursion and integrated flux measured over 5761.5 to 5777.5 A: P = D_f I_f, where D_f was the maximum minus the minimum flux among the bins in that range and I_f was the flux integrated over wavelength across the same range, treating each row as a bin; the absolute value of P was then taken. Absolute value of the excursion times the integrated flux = 908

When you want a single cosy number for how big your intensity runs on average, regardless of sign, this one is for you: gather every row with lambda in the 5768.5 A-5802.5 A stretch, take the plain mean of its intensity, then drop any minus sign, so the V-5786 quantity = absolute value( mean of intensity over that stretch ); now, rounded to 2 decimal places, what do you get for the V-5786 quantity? 13.80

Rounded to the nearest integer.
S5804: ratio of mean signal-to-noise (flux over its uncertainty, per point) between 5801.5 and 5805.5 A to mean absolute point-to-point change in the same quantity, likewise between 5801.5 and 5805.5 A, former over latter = 19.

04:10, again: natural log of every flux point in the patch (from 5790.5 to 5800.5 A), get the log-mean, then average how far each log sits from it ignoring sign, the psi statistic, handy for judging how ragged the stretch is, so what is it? 0.079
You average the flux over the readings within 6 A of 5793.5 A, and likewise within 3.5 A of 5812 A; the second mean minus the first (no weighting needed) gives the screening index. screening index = 1.1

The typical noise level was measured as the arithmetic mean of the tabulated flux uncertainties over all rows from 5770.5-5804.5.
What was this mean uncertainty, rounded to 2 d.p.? 1.22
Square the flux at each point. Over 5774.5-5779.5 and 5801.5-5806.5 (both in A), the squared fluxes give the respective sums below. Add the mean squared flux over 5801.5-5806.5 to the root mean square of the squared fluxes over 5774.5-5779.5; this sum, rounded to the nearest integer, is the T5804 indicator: 378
